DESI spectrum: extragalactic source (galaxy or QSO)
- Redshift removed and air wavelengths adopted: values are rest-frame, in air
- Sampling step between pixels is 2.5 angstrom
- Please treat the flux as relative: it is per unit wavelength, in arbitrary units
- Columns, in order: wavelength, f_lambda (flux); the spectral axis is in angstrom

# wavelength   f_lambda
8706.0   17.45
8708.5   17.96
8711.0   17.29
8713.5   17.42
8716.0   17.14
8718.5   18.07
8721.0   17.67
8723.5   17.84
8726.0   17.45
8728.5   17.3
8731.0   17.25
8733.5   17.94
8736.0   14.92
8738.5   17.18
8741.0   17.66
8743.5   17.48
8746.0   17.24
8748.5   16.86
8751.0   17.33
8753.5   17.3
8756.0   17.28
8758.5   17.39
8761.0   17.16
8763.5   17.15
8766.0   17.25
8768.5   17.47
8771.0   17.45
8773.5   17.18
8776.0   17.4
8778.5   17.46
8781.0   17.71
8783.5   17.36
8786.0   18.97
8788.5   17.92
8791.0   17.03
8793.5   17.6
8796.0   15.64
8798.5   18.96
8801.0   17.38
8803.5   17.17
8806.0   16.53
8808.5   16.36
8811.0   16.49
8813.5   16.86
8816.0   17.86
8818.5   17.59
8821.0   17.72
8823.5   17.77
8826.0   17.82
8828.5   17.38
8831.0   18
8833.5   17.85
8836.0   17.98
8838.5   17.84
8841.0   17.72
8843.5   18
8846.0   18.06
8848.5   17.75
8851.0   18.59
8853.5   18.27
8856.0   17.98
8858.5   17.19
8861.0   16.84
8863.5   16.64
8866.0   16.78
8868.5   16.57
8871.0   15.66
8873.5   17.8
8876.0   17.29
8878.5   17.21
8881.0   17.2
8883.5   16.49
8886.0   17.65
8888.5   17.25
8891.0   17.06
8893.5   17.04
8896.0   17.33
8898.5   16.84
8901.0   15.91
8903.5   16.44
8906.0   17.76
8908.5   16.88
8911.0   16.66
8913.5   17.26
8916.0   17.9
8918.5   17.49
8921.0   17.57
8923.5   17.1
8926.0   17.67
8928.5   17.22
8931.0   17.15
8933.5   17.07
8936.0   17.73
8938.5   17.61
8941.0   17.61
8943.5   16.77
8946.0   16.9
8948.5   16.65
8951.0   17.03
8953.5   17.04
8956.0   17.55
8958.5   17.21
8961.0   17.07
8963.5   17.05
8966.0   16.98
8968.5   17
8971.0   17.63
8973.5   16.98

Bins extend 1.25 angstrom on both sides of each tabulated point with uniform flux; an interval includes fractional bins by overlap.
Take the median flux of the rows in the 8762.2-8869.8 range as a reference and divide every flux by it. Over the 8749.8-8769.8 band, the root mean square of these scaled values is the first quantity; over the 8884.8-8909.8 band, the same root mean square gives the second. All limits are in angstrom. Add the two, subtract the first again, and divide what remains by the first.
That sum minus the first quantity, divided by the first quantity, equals 0.985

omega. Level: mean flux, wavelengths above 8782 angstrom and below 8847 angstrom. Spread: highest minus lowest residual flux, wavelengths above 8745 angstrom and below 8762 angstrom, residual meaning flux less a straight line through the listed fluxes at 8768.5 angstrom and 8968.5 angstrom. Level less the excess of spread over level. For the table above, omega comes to 34.5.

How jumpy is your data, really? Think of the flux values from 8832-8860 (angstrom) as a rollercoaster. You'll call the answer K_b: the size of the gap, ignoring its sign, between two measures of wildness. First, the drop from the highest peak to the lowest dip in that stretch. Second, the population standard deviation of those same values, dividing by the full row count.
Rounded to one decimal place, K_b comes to 1.1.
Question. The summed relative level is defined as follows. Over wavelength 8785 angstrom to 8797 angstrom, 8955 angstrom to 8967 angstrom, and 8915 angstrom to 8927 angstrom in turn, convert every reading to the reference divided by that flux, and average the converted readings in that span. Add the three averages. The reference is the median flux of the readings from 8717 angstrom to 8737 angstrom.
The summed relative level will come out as 3.035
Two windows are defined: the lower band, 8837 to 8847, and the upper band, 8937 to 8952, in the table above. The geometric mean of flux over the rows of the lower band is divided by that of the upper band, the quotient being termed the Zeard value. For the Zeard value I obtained 1.05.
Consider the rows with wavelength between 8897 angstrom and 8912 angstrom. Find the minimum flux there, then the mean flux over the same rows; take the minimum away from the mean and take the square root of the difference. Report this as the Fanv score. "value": 0.92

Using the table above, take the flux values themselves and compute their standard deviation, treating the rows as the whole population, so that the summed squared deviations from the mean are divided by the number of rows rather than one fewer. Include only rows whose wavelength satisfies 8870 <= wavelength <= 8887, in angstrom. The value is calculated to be 0.68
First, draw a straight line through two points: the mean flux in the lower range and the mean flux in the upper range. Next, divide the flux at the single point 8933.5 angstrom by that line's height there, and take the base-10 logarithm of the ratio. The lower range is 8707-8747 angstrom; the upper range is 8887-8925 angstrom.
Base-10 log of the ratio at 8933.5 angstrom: 0.000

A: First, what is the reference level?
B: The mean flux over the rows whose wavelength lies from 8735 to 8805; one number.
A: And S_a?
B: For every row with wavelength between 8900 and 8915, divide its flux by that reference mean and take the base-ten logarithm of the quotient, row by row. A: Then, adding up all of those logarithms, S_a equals -0.08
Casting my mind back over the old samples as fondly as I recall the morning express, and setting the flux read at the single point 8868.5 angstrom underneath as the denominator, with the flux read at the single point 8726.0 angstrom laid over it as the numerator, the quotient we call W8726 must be 1.05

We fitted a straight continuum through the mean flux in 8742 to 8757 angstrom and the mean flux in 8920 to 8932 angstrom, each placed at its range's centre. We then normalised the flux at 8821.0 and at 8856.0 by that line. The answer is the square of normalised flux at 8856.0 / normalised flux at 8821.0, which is 1.03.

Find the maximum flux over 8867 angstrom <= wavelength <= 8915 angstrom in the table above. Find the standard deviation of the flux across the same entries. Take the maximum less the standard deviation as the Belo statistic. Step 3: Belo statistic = 17.2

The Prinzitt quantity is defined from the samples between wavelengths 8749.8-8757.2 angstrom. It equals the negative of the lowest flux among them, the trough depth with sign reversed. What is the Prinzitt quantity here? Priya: -17.3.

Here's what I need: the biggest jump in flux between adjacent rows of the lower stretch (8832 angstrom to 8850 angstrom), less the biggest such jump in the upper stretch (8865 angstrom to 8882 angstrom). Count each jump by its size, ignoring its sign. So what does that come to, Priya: -1.8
